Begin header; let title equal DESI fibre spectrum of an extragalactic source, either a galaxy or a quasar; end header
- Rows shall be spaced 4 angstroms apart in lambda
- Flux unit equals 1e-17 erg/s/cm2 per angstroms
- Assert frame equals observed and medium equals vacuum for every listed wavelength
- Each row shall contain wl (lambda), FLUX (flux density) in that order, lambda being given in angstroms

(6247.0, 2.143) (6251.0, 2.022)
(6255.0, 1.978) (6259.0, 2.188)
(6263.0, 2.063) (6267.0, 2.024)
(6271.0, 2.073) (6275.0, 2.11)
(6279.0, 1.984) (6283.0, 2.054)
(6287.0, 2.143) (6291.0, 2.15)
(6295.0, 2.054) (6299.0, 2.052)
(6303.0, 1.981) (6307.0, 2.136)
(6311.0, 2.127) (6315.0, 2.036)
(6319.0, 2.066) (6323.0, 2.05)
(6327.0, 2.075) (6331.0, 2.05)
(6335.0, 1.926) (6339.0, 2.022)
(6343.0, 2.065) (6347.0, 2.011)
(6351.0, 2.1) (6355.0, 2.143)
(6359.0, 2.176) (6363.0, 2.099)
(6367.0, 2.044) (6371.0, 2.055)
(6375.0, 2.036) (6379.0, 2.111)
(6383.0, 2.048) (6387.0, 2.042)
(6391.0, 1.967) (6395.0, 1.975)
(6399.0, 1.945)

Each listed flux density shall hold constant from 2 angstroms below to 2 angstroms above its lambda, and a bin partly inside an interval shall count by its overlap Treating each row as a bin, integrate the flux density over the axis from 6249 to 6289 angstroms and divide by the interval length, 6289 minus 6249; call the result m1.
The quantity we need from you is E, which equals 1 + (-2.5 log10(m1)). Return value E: 0.213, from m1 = 2.06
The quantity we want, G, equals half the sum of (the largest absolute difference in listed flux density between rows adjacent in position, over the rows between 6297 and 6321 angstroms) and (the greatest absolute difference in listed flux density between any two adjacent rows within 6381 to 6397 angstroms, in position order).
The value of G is 0.115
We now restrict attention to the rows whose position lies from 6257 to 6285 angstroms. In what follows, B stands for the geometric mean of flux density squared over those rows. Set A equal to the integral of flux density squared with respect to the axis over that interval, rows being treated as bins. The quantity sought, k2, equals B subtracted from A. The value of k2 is 116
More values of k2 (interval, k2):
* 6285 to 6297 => 49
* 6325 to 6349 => 94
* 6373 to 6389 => 64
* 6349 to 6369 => 85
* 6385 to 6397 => 44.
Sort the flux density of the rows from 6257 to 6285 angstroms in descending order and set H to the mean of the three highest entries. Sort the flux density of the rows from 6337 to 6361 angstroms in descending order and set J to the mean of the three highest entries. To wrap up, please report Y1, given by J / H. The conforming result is 1.01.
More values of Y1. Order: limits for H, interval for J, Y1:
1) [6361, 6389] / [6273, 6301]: 1.02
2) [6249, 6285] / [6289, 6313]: 1.01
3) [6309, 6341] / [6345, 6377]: 1.02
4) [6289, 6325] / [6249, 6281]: 0.99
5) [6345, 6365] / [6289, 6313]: 1.00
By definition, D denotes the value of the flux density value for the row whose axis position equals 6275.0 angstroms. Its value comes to 2.11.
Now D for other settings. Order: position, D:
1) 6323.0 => 2.05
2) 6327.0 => 2.075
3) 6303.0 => 1.981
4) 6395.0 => 1.975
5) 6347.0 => 2.011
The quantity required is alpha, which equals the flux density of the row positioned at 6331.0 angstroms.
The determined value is 2.05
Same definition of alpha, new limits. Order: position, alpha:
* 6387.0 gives 2.042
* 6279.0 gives 1.984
